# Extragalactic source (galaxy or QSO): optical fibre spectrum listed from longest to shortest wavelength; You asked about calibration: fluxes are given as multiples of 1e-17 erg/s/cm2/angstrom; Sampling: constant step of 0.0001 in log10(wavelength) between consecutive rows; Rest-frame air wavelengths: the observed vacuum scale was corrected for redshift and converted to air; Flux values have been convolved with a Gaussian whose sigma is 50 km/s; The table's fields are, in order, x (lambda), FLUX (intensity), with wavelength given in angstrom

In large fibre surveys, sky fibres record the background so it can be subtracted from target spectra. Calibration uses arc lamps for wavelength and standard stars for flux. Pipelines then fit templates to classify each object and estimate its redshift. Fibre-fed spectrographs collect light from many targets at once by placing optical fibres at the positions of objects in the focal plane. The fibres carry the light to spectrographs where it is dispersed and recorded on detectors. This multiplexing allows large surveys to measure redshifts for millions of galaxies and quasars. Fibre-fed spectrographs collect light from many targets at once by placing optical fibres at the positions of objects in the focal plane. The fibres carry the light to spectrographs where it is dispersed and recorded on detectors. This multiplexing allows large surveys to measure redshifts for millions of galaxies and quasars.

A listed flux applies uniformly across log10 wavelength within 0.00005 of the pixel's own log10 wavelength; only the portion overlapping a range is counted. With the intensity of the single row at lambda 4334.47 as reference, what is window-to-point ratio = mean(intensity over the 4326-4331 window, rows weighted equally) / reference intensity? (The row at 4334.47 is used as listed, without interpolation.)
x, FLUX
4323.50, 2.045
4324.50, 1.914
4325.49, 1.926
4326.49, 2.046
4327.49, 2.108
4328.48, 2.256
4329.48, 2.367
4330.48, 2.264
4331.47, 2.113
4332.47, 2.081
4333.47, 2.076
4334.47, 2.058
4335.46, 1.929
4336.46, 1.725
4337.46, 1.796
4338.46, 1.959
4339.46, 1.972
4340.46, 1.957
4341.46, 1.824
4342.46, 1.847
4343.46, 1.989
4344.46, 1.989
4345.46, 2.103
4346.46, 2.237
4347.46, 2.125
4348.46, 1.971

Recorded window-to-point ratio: 1.07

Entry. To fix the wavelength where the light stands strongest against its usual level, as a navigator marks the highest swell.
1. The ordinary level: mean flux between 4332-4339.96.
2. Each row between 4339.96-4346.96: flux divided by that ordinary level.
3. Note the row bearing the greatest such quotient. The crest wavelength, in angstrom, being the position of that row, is 4346.46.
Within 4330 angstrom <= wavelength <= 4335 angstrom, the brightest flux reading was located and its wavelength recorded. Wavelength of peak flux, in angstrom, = 4330.48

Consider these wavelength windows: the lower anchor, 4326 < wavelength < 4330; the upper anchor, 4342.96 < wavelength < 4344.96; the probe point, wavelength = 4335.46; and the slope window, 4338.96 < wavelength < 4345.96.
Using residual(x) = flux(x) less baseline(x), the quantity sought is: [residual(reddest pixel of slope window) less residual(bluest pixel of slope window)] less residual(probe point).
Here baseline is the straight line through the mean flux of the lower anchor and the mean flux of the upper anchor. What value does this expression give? 0.4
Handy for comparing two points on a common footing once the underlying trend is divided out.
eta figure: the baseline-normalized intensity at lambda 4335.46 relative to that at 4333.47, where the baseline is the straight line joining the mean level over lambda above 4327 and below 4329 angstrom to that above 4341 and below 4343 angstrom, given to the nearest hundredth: 0.95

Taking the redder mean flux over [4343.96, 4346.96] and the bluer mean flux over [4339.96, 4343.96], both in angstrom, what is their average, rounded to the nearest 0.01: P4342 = 2.01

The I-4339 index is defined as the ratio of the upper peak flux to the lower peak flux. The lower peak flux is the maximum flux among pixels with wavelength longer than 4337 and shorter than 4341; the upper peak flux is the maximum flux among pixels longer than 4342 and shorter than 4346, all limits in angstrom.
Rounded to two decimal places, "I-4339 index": 1.07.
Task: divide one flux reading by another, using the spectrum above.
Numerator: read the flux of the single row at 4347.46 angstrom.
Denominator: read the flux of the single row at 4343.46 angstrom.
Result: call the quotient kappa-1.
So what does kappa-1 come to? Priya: 1.07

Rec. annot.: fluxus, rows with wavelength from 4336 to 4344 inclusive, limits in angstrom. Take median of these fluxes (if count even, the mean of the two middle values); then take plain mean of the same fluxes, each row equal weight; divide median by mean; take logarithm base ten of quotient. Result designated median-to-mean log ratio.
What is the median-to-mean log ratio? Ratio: 0.0042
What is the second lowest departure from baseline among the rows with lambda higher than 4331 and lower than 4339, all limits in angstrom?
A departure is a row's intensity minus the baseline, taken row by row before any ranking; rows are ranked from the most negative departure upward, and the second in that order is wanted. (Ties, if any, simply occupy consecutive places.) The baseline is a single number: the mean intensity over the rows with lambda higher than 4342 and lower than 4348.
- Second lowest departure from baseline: -0.25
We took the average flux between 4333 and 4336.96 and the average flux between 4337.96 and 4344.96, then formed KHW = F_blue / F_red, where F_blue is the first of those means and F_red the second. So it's 1.01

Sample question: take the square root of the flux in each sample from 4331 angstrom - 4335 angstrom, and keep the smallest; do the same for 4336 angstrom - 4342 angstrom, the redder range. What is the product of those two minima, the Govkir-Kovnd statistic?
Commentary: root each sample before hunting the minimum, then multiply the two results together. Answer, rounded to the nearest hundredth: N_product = 1.88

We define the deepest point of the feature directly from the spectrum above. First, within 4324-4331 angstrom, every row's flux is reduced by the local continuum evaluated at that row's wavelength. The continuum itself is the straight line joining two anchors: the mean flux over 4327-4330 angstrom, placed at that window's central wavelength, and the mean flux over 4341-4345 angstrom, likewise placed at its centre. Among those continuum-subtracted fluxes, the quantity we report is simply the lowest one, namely -0.42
